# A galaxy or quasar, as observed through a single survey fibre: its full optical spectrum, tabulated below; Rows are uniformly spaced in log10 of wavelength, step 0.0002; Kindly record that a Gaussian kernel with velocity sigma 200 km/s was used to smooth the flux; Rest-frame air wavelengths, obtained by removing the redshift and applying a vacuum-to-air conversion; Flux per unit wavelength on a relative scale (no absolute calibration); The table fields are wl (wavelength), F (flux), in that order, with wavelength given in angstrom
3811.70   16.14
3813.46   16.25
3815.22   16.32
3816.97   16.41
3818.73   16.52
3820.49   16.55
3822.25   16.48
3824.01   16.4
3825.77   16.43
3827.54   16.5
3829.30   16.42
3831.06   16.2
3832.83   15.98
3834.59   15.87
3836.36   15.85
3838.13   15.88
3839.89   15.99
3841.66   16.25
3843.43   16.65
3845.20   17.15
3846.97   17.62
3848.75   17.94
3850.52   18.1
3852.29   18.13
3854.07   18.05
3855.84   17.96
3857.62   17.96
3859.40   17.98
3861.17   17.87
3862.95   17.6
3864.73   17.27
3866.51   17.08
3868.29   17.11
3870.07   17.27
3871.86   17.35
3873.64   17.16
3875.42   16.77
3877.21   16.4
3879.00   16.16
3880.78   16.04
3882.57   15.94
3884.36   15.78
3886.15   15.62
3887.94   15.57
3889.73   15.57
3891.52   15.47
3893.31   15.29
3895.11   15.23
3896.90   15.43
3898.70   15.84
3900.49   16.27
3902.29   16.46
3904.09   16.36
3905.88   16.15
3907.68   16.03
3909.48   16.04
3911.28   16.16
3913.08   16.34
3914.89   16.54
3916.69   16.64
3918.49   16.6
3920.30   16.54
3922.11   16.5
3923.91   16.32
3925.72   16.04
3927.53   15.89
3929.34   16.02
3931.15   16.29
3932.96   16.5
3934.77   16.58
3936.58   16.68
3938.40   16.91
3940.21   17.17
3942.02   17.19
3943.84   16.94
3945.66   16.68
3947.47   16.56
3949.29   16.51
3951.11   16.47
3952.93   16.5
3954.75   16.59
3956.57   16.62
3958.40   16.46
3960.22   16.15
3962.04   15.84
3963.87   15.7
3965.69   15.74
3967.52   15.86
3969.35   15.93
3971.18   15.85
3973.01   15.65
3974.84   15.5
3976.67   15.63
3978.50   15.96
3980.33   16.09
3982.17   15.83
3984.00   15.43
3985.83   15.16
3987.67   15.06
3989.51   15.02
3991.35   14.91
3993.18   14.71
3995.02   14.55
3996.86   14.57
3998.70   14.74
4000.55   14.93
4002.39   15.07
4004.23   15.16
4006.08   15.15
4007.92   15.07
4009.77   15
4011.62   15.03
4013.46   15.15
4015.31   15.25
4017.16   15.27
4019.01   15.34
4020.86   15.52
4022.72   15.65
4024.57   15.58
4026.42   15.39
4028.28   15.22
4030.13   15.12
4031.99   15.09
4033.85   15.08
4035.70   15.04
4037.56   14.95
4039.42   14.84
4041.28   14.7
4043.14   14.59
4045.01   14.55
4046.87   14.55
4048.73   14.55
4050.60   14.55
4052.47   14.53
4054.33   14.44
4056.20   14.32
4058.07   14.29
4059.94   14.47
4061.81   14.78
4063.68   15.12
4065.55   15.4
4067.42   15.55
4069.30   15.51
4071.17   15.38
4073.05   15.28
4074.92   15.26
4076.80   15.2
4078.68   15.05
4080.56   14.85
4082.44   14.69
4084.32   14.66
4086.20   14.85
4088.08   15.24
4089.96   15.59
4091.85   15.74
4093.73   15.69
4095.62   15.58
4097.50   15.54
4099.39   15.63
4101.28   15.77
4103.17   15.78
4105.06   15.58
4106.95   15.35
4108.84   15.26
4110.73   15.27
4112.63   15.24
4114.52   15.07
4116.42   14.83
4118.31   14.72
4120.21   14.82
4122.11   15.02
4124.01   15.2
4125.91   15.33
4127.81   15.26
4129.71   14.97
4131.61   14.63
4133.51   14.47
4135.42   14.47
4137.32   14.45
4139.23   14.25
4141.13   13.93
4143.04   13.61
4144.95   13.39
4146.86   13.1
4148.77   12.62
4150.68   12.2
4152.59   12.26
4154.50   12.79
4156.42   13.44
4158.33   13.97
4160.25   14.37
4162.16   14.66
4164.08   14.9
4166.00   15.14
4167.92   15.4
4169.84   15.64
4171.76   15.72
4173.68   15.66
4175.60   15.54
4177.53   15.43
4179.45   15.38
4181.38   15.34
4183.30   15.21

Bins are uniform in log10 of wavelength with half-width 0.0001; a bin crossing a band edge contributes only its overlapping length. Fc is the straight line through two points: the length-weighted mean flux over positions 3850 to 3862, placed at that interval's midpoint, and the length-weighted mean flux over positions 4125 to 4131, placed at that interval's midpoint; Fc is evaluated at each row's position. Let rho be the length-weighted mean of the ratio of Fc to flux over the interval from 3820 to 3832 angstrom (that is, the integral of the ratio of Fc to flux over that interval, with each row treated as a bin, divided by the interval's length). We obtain 1.116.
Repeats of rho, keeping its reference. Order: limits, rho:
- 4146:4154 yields 1.191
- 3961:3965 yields 1.072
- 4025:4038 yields 1.068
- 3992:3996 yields 1.133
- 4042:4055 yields 1.100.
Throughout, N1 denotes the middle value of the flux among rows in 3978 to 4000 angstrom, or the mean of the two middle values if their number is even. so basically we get 15.0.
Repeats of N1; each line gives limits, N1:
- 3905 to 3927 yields 16.3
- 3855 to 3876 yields 17.3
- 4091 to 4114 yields 15.6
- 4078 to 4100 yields 15.4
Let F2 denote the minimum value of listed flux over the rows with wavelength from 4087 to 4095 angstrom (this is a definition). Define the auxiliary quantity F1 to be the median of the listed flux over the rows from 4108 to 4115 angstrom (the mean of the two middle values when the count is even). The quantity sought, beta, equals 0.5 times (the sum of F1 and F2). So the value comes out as 15.2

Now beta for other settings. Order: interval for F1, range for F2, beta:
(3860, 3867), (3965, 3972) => 16.6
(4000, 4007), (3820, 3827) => 15.8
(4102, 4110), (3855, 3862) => 16.7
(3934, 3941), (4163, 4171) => 15.8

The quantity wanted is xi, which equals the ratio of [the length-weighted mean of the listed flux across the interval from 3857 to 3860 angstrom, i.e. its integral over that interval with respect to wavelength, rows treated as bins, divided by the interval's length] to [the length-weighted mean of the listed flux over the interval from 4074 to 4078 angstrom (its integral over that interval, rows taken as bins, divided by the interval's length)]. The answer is 1.18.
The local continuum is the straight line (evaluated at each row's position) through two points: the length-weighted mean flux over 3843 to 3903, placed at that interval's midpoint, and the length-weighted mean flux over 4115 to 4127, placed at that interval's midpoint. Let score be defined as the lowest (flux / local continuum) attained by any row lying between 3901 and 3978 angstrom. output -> 0.97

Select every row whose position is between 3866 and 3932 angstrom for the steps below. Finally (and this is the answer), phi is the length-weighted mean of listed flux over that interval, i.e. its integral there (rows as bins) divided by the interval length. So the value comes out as 16.2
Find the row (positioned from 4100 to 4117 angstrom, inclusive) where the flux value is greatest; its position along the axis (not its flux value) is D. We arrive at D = 4103.17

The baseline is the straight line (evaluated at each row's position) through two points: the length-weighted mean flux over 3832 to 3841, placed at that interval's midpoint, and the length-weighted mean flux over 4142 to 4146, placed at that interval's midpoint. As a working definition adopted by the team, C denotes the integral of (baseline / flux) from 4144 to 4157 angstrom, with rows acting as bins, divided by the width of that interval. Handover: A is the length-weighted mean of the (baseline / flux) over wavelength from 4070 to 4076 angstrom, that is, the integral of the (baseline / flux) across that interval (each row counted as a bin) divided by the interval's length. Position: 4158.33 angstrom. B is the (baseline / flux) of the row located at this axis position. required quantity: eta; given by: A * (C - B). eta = 0.09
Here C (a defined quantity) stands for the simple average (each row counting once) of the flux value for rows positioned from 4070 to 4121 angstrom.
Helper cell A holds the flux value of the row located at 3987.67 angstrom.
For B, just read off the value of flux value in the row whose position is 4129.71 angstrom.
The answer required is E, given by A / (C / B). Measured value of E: 14.8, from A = 15.06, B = 14.97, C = 15.3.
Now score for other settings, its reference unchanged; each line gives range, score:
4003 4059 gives 0.93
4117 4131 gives 0.98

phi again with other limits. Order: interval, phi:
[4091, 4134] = 15.3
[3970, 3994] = 15.5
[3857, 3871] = 17.5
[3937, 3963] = 16.6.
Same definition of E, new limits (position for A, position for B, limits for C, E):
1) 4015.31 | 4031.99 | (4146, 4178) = 16.1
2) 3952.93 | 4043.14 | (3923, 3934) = 14.9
